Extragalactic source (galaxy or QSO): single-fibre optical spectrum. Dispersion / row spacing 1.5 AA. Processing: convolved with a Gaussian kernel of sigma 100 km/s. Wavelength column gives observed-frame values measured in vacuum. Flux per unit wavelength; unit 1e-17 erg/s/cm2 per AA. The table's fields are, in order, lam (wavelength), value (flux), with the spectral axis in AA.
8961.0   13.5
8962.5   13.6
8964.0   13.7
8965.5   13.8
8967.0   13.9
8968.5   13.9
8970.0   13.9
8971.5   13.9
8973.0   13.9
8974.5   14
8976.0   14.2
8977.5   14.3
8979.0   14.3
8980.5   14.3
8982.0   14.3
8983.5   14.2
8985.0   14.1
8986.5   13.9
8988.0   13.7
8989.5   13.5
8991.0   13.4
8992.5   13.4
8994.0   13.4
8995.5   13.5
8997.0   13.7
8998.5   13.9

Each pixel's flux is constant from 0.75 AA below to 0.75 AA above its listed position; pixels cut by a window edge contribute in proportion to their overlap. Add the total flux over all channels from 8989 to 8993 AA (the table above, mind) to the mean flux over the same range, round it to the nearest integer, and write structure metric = 54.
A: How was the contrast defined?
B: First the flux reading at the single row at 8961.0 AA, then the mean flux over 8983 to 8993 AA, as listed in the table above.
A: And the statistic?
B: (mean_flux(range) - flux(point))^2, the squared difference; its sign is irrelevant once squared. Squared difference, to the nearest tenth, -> 0.1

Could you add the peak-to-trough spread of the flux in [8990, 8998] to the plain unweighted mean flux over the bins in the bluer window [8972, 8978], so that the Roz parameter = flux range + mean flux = 14.4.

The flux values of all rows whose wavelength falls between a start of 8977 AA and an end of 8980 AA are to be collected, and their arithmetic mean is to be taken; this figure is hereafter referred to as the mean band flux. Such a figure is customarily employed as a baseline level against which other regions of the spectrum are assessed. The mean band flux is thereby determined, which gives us 14.3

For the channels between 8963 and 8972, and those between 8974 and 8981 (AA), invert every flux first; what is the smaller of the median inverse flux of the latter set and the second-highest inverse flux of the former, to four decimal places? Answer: 0.0699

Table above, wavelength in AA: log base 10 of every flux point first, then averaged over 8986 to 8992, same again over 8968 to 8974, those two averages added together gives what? 2.28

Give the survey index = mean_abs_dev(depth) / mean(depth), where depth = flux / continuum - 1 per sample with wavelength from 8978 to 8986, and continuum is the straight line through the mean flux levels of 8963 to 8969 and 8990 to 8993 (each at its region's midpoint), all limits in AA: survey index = 0.06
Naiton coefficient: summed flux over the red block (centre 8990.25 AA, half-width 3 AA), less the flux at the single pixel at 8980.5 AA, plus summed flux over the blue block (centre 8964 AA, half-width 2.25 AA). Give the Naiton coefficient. 81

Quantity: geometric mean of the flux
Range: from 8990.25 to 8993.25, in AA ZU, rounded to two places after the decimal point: 13.40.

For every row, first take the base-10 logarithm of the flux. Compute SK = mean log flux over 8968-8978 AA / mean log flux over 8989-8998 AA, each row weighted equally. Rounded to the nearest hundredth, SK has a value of 1.01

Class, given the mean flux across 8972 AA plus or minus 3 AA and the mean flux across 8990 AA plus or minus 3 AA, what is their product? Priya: 188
